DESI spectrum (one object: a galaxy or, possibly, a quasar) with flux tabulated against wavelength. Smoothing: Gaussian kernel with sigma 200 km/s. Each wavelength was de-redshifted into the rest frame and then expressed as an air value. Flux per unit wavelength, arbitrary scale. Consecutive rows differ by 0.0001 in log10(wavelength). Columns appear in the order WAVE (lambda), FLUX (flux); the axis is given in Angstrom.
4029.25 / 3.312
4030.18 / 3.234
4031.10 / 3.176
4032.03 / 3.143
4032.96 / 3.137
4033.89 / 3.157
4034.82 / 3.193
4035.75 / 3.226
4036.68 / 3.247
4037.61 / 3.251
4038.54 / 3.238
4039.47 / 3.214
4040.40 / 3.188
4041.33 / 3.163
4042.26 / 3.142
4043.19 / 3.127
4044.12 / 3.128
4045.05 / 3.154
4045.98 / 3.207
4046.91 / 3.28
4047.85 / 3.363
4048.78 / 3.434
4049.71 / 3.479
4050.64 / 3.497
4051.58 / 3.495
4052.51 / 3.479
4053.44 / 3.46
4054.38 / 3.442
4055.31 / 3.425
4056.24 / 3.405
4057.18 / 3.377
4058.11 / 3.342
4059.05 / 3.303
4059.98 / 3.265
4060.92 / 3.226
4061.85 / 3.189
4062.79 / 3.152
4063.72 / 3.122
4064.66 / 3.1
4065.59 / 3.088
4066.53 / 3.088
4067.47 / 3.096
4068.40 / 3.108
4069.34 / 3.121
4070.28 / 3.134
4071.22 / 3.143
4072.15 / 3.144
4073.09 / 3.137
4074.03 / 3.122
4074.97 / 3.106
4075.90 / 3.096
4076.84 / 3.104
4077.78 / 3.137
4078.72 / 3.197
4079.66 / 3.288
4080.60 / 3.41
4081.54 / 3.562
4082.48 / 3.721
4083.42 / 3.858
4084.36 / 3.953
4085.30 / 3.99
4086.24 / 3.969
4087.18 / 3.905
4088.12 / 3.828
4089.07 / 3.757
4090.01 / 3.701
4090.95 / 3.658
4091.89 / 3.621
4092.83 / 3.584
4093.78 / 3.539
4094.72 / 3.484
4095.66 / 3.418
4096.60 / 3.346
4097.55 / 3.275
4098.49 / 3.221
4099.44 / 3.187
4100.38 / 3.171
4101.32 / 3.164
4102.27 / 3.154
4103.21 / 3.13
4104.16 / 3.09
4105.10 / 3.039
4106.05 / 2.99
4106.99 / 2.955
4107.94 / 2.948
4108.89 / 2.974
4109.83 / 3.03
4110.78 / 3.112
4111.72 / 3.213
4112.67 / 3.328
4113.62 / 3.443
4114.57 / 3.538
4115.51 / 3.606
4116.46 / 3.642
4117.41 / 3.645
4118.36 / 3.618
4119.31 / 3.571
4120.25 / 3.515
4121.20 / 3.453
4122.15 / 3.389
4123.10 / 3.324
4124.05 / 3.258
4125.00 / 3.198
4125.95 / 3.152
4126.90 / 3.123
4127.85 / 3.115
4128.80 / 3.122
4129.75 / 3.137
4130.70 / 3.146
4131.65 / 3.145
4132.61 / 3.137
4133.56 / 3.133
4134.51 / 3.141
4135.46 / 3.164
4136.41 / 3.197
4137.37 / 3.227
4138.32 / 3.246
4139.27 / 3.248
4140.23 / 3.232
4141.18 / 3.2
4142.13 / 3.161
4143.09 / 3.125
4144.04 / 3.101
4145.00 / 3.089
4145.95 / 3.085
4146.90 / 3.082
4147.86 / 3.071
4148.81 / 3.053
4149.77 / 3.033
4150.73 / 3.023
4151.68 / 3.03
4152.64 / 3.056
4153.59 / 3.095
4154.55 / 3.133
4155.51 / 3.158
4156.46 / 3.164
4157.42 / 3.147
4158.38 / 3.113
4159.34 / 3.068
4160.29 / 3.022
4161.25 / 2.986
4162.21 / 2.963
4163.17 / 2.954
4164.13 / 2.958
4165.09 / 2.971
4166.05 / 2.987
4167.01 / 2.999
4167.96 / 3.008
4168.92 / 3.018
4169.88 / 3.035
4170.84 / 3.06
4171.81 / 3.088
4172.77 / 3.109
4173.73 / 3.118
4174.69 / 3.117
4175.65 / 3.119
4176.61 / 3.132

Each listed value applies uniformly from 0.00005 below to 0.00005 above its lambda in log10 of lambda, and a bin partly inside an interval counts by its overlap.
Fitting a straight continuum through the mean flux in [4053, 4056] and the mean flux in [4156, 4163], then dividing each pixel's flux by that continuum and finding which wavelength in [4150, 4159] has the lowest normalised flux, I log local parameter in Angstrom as 4150.73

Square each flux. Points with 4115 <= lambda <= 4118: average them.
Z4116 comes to 13.2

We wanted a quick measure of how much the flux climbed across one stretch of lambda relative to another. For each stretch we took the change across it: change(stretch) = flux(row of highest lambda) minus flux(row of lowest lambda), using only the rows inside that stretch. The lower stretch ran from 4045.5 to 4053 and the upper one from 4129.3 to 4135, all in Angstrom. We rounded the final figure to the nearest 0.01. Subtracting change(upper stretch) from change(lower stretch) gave 0.27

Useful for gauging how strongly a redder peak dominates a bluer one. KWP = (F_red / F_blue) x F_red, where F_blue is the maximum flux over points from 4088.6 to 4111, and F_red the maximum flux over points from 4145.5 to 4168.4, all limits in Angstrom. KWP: 2.7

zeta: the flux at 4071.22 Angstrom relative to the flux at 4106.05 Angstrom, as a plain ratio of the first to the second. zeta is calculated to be 1.05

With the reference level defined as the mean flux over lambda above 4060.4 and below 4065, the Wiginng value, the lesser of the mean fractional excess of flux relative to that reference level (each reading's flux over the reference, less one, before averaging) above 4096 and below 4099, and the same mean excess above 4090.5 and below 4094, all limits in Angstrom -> 0.04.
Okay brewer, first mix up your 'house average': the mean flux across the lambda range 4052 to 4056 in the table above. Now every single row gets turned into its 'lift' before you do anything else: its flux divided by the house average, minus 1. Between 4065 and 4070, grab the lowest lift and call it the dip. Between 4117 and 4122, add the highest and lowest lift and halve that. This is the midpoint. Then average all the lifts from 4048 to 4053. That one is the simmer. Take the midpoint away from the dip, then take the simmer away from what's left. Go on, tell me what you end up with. -0.14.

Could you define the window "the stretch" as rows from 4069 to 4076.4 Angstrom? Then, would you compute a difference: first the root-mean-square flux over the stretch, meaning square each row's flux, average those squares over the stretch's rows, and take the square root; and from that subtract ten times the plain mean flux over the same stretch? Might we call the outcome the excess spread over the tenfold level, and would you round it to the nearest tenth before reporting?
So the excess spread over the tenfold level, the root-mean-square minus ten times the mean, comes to -28.1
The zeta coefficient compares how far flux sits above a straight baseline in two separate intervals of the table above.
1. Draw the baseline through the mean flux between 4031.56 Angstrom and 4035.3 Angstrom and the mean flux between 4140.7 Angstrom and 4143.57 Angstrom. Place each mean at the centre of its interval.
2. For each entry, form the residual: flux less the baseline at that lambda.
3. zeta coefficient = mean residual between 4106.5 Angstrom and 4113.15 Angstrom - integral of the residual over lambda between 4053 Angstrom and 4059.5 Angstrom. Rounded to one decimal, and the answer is -1.6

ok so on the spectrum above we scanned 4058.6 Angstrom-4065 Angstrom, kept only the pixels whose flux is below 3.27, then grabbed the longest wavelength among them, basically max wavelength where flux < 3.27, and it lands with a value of 4064.66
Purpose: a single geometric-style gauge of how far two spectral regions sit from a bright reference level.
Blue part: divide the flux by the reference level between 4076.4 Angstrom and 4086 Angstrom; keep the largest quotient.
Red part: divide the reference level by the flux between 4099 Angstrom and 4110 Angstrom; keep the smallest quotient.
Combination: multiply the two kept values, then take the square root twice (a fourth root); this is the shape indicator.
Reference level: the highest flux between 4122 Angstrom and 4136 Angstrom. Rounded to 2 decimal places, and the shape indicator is 1.06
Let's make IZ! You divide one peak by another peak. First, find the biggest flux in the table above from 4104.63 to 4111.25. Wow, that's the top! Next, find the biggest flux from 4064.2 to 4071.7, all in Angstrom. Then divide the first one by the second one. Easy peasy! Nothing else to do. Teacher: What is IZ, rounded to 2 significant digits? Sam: 0.99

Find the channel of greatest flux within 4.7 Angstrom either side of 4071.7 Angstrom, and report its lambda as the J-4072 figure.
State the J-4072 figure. 4072.15 Angstrom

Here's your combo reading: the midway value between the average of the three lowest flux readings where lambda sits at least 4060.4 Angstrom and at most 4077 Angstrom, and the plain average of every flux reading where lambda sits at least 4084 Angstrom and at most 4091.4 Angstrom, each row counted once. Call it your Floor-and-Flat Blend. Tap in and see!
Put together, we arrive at 3.47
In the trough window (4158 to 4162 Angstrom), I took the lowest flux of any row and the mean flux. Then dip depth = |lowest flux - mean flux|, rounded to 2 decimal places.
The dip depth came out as 0.06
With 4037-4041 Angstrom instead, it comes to 0.03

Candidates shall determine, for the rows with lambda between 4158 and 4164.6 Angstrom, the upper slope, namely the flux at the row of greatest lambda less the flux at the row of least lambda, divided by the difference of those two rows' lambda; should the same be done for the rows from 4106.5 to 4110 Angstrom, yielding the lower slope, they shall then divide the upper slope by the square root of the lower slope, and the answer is -0.2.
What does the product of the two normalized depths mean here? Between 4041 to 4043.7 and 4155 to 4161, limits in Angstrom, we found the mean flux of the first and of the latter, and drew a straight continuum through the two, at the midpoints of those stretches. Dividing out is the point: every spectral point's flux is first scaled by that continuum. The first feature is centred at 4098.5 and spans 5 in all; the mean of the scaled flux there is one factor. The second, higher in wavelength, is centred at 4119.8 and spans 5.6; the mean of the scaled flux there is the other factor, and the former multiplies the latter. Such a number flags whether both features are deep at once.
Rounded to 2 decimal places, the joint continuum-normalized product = 1.17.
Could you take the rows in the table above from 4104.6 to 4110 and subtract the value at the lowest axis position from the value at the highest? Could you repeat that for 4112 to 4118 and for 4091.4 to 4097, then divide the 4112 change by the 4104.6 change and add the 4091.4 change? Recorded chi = -35.5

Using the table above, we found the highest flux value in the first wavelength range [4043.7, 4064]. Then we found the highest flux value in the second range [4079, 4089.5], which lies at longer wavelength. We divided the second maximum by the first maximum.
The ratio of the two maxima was 1.14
